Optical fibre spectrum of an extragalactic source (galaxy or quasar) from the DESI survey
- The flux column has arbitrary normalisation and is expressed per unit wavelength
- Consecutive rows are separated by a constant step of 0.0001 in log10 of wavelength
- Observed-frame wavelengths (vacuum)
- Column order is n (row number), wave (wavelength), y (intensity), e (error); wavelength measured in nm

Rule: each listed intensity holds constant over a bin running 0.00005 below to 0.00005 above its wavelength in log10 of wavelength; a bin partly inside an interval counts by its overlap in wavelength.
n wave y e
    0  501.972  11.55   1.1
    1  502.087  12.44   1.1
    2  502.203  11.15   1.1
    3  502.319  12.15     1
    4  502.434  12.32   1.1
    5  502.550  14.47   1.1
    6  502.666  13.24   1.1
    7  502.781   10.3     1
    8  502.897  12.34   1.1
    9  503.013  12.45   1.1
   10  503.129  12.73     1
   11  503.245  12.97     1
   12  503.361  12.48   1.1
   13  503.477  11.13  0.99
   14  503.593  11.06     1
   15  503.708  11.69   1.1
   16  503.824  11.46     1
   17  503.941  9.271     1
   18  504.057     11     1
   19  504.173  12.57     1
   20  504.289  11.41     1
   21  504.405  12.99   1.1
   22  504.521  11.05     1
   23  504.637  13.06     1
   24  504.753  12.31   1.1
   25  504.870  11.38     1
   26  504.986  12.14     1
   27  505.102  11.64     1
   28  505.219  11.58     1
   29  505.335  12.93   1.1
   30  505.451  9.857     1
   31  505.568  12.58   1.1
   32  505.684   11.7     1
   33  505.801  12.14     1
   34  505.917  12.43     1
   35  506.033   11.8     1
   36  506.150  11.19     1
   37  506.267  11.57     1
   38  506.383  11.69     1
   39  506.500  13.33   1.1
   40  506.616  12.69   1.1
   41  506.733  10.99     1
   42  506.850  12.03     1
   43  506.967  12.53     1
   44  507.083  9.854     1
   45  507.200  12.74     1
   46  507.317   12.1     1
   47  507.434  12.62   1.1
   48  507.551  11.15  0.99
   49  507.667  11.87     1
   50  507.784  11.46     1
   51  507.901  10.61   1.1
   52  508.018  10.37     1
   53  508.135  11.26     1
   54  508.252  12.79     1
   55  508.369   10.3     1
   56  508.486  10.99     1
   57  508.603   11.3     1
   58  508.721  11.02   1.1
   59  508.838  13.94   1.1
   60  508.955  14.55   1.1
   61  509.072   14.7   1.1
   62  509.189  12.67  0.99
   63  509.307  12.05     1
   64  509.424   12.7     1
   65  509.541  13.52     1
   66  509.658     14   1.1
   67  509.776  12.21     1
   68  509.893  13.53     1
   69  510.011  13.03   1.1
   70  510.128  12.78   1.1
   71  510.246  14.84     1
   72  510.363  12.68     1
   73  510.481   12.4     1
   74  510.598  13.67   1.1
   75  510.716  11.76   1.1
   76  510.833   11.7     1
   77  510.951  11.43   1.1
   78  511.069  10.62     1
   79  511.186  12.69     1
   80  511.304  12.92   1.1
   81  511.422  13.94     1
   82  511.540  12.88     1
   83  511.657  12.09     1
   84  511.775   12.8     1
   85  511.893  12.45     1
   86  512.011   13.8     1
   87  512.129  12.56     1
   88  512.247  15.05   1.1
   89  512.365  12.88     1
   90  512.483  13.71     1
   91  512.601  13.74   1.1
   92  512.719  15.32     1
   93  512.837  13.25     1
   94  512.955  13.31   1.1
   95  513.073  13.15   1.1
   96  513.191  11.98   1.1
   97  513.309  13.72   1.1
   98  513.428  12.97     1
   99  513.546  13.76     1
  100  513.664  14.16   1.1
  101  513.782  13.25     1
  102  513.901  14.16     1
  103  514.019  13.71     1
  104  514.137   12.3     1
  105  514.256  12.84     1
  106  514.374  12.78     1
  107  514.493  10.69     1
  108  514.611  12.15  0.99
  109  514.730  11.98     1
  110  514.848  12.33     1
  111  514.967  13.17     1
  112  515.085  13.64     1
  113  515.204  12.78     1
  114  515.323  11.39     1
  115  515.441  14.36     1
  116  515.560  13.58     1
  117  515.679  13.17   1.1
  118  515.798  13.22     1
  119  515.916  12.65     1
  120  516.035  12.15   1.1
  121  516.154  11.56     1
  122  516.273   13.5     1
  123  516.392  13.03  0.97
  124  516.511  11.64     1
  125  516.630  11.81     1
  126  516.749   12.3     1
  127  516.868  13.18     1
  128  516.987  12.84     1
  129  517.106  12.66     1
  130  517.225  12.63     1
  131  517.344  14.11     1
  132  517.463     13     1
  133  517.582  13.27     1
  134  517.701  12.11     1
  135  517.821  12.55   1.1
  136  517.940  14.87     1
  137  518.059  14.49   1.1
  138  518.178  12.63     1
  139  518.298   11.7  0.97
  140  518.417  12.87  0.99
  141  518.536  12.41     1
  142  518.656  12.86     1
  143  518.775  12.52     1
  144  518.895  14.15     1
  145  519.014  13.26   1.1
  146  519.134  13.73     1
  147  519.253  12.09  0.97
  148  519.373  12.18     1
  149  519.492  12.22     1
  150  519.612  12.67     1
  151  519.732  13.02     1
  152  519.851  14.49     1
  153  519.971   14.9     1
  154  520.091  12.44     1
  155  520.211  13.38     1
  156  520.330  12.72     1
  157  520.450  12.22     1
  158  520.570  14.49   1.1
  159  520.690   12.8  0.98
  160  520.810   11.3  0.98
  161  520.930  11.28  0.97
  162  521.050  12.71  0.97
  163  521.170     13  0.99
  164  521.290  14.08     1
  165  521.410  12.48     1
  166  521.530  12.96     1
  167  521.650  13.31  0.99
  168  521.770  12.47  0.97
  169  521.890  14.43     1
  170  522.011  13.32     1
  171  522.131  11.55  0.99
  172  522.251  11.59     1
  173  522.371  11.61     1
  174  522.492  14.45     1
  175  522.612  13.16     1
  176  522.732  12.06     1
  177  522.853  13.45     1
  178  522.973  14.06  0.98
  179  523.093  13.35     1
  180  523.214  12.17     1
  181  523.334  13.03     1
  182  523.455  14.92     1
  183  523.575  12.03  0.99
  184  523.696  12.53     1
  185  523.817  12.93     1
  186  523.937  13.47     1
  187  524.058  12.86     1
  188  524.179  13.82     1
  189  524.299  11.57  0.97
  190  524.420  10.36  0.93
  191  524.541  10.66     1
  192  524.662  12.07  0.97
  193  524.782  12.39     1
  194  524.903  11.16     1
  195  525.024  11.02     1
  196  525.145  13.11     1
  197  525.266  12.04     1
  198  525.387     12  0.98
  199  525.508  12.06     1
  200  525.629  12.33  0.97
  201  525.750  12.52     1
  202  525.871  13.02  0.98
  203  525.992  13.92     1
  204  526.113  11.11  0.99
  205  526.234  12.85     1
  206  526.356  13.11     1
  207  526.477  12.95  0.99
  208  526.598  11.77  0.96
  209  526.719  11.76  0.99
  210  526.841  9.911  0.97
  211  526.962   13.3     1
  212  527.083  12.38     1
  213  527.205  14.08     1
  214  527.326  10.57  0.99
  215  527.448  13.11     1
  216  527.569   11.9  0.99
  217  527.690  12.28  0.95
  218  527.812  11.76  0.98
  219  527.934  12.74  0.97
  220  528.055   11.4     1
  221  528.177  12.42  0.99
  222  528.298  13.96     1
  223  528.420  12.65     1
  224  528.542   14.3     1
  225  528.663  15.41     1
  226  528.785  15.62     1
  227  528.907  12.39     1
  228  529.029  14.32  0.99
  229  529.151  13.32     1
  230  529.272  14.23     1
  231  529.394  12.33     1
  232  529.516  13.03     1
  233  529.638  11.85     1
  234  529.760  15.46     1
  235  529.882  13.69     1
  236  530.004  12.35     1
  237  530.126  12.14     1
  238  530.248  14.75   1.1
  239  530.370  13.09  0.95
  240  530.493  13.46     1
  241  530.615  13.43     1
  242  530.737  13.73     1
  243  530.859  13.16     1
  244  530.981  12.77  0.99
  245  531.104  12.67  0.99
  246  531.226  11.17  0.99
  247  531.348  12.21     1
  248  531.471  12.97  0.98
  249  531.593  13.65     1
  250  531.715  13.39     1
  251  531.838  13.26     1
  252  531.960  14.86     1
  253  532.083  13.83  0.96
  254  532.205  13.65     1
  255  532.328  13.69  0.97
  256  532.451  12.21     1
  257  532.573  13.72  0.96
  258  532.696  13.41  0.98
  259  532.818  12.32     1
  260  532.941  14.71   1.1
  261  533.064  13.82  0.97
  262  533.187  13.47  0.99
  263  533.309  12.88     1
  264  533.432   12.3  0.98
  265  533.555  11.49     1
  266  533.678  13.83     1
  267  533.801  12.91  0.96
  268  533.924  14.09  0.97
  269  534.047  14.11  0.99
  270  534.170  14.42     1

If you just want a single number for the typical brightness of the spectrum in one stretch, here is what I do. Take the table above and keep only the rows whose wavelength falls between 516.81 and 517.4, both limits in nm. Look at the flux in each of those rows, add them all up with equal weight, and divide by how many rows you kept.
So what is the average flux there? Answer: 13.1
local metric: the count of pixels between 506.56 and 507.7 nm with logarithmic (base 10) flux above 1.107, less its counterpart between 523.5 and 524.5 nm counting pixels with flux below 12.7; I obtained -4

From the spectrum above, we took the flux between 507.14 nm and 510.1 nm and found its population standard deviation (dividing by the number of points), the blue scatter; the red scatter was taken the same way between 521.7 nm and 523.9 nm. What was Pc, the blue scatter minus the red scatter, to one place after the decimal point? 0.2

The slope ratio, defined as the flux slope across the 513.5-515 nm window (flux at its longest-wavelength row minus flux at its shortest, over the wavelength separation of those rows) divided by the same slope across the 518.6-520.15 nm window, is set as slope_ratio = 1.4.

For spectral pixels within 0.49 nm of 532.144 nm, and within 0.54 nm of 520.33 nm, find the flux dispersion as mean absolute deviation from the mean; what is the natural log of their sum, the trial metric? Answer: 0.38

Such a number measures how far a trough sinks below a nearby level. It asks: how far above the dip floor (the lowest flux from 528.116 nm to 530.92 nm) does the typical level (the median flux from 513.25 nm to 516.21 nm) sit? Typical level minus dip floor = 1.12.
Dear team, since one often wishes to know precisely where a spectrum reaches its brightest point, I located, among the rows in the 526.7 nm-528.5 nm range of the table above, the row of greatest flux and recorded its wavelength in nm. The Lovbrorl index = 527.205 nm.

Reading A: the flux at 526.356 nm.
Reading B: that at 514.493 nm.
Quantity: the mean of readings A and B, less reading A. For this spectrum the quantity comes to -1.2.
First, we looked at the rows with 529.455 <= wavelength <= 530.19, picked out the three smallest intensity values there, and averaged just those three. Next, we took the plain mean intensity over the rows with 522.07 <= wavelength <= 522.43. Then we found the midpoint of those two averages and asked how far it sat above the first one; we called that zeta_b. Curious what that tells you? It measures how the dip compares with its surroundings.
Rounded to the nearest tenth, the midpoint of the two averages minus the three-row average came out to -0.3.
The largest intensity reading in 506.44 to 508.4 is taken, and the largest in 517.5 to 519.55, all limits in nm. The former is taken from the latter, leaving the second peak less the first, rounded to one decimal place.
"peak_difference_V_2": 1.5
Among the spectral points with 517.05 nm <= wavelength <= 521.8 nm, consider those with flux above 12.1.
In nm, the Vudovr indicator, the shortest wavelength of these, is 517.106 nm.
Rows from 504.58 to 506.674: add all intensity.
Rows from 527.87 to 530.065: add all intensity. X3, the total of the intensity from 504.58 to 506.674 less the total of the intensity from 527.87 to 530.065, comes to -25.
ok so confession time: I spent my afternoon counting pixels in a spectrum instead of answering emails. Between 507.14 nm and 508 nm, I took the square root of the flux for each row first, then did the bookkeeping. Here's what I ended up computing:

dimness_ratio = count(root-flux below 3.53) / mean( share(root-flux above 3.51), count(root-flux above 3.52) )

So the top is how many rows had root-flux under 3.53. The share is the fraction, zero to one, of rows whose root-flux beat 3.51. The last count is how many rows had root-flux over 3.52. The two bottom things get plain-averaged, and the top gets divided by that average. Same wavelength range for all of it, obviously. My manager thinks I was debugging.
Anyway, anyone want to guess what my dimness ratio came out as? 4.4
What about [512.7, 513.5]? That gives 0.3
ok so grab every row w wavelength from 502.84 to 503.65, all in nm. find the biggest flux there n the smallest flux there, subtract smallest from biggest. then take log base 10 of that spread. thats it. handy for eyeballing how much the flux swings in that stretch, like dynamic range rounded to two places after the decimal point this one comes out 0.28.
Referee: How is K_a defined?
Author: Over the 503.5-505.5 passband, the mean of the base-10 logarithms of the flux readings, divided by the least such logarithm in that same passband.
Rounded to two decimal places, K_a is 1.10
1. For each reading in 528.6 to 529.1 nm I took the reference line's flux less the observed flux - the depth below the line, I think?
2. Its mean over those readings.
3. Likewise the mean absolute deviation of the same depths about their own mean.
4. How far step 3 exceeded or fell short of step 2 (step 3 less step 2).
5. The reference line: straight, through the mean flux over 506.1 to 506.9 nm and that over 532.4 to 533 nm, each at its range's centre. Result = 2.4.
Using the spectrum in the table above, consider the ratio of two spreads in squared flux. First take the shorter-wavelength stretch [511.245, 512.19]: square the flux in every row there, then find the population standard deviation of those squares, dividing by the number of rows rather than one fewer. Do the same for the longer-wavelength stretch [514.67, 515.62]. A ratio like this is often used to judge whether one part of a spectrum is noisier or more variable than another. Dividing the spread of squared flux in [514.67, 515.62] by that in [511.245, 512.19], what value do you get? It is 1.5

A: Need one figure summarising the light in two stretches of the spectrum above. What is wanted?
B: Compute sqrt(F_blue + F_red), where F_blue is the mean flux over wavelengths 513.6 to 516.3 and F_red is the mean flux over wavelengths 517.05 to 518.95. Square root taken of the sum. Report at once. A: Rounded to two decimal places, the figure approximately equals 5.09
